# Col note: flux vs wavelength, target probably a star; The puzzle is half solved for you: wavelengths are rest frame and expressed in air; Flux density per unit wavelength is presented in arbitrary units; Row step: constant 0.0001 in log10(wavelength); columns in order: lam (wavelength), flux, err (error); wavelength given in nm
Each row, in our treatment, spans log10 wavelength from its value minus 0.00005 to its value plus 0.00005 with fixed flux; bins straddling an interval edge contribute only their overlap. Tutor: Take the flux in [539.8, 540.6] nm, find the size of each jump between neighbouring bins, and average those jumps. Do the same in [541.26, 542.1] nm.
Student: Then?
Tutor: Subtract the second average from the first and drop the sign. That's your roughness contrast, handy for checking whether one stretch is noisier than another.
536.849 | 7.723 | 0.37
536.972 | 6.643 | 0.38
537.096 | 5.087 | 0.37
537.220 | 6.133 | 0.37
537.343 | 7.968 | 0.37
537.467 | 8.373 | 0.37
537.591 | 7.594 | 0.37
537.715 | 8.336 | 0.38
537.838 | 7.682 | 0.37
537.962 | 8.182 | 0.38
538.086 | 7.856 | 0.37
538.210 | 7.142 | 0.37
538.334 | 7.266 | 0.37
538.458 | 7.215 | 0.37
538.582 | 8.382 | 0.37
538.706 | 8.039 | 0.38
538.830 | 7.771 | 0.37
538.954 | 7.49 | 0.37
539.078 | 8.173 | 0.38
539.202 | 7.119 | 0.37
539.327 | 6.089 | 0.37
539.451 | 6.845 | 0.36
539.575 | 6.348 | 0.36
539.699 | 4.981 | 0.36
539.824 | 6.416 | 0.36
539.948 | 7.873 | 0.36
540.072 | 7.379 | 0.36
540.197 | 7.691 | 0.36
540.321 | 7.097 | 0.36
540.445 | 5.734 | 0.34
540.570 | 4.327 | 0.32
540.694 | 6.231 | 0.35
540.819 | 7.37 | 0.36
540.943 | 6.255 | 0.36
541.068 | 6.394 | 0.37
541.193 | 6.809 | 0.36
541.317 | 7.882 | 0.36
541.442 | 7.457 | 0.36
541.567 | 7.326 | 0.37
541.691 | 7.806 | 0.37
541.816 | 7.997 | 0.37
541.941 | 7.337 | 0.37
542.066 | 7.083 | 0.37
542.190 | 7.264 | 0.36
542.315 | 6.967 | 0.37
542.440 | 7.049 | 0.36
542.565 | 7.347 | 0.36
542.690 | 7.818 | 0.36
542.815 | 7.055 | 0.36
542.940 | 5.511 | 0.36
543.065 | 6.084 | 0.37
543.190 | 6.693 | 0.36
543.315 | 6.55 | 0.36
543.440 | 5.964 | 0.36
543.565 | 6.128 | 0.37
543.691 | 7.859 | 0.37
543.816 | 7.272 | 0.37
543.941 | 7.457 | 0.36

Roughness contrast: 0.58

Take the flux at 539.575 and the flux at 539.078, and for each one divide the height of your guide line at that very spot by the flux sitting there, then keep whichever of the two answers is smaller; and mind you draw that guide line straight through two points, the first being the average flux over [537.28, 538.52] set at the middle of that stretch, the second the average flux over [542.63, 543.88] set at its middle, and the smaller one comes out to 0.92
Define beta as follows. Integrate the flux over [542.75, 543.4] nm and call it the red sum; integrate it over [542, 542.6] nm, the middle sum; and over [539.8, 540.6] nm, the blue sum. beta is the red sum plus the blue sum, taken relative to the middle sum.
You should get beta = 2.2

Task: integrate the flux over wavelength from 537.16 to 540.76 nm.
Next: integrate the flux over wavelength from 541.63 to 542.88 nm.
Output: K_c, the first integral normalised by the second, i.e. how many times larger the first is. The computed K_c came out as 2.8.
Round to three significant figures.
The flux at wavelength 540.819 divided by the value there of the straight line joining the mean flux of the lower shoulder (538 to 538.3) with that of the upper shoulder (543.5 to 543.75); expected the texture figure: 1.02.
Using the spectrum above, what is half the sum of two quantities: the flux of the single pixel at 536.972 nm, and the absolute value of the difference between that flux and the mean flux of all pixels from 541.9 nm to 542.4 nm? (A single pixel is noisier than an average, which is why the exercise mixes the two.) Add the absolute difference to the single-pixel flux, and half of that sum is 3.6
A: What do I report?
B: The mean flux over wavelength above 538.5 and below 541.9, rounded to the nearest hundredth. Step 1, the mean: 7.01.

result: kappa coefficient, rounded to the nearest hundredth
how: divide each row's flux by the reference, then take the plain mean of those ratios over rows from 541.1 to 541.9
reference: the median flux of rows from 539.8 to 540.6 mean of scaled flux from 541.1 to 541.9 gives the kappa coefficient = 1.06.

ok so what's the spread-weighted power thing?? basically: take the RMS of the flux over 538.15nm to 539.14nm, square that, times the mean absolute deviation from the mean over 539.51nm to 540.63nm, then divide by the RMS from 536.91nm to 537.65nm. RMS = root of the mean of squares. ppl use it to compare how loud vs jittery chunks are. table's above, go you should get 8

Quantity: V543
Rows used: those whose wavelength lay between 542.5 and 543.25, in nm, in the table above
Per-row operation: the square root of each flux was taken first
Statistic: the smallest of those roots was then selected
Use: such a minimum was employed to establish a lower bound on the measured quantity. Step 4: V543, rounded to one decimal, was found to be 2.3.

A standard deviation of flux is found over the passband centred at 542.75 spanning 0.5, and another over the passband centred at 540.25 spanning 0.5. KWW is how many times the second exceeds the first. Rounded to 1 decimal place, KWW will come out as 0.9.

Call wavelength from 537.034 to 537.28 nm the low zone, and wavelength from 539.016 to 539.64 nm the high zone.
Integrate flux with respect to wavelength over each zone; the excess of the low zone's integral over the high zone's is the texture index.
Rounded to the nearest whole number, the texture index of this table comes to -3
